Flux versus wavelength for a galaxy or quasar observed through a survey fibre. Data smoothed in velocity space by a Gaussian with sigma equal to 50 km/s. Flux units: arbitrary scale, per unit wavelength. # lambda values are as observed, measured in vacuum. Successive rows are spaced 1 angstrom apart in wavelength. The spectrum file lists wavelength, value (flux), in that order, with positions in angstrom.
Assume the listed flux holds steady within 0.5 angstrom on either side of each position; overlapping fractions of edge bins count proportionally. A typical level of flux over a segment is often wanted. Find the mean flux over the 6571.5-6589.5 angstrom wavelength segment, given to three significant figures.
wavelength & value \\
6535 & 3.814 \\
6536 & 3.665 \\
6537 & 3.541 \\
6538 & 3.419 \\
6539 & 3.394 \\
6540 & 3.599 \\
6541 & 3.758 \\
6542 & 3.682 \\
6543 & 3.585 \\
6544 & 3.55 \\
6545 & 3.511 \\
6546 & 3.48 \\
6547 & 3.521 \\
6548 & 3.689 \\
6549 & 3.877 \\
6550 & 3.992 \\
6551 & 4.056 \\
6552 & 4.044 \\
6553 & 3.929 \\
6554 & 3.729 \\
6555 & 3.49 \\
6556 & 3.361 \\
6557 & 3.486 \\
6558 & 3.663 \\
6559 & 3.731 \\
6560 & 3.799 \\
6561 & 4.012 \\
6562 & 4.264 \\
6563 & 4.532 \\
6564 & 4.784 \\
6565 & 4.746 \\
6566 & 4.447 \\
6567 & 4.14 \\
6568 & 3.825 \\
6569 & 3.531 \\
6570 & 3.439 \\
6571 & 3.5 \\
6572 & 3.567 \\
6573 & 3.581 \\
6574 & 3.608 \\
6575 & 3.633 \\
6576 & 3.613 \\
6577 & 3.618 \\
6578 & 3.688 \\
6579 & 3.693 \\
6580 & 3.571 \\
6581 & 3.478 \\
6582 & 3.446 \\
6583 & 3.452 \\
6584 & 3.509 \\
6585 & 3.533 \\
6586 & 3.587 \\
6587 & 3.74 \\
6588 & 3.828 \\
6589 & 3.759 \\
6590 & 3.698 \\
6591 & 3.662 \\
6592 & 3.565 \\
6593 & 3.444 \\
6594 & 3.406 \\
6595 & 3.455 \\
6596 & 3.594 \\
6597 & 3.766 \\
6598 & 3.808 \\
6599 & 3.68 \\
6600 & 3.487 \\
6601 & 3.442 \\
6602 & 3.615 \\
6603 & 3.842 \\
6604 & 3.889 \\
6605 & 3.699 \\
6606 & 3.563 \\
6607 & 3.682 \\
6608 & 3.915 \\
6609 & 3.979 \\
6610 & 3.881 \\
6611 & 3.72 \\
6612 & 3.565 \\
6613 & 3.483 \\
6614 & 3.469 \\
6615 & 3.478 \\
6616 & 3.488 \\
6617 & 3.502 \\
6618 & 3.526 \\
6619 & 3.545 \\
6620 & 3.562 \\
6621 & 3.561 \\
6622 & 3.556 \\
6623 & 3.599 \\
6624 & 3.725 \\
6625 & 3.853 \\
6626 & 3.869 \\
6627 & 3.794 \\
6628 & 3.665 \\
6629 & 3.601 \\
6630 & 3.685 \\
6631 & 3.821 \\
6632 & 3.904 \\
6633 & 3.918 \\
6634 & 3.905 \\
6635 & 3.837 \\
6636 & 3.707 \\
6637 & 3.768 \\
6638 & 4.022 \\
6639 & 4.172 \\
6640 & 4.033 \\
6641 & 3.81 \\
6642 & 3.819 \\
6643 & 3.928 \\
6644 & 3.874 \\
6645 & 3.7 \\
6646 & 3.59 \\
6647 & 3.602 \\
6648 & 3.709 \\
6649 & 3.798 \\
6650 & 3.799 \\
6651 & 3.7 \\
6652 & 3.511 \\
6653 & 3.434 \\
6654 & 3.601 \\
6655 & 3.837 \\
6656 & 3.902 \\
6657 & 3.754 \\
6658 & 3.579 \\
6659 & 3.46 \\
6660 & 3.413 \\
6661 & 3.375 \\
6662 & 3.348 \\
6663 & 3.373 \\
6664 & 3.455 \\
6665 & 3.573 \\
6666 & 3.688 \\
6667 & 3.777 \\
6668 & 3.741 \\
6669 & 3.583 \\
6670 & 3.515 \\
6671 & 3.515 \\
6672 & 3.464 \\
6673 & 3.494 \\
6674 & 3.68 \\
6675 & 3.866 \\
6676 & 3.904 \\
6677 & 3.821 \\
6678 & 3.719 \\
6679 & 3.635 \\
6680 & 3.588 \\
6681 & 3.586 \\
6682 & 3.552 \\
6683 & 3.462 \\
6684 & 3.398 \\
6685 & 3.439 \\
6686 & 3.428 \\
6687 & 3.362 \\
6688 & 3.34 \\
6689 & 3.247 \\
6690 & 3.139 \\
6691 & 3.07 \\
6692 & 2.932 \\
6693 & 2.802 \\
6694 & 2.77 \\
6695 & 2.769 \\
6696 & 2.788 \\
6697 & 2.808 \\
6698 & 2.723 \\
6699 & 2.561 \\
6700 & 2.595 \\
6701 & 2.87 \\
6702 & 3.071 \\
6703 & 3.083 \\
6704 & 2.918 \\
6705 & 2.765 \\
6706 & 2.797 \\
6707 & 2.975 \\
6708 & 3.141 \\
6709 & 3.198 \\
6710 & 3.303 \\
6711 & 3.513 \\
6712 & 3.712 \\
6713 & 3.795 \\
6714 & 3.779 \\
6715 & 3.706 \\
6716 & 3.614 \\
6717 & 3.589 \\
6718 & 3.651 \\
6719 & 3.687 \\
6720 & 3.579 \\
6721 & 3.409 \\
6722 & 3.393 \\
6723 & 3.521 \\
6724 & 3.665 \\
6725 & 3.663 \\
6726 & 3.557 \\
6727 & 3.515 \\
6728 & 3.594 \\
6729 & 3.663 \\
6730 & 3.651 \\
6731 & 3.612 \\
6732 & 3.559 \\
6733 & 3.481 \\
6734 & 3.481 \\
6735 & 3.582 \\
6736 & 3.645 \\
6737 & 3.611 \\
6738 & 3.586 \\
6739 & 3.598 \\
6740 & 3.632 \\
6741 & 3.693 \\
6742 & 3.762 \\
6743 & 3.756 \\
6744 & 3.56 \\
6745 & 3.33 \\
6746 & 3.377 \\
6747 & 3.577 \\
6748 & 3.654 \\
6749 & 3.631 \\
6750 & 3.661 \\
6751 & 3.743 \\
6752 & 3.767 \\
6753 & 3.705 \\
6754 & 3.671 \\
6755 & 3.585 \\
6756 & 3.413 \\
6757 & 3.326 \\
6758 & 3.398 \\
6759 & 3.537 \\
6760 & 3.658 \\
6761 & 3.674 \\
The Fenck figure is 3.61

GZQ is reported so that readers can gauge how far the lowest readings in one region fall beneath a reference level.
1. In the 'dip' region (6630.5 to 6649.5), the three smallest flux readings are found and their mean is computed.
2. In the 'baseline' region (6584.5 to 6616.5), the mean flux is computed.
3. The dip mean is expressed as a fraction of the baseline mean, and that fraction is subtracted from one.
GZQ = 0.005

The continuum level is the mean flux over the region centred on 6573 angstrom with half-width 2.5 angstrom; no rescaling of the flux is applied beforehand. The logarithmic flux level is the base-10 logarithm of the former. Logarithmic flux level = 0.554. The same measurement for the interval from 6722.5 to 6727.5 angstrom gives 0.554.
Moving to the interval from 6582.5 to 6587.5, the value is 0.552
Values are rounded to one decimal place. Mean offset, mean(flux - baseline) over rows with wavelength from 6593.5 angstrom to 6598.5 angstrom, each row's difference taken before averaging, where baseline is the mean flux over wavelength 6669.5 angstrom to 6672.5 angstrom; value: 0.1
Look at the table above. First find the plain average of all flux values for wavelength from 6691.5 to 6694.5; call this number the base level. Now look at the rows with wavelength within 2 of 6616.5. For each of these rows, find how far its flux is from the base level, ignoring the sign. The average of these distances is 0.66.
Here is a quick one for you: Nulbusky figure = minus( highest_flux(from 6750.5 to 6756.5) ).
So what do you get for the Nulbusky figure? -3.8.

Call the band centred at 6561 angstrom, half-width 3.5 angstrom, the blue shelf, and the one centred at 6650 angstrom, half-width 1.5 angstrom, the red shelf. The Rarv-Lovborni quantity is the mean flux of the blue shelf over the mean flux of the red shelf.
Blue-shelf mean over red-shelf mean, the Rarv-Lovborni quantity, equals 1.09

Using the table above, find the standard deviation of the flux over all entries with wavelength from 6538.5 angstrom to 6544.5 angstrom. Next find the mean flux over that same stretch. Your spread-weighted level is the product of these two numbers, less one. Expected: -0.6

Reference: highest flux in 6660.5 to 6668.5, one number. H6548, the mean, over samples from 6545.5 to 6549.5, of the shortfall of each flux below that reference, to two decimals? 0.14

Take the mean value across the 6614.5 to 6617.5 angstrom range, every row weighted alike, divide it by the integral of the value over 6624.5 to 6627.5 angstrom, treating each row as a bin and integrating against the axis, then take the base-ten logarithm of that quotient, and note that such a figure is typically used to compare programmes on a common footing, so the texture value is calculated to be -0.519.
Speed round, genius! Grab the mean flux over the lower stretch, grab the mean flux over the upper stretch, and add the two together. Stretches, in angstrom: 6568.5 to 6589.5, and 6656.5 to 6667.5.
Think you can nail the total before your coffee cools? 7.12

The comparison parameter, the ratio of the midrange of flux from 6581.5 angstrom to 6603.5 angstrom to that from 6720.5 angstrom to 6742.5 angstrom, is 1.01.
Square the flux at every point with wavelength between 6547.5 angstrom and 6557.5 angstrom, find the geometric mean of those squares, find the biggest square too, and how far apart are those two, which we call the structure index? 2.3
